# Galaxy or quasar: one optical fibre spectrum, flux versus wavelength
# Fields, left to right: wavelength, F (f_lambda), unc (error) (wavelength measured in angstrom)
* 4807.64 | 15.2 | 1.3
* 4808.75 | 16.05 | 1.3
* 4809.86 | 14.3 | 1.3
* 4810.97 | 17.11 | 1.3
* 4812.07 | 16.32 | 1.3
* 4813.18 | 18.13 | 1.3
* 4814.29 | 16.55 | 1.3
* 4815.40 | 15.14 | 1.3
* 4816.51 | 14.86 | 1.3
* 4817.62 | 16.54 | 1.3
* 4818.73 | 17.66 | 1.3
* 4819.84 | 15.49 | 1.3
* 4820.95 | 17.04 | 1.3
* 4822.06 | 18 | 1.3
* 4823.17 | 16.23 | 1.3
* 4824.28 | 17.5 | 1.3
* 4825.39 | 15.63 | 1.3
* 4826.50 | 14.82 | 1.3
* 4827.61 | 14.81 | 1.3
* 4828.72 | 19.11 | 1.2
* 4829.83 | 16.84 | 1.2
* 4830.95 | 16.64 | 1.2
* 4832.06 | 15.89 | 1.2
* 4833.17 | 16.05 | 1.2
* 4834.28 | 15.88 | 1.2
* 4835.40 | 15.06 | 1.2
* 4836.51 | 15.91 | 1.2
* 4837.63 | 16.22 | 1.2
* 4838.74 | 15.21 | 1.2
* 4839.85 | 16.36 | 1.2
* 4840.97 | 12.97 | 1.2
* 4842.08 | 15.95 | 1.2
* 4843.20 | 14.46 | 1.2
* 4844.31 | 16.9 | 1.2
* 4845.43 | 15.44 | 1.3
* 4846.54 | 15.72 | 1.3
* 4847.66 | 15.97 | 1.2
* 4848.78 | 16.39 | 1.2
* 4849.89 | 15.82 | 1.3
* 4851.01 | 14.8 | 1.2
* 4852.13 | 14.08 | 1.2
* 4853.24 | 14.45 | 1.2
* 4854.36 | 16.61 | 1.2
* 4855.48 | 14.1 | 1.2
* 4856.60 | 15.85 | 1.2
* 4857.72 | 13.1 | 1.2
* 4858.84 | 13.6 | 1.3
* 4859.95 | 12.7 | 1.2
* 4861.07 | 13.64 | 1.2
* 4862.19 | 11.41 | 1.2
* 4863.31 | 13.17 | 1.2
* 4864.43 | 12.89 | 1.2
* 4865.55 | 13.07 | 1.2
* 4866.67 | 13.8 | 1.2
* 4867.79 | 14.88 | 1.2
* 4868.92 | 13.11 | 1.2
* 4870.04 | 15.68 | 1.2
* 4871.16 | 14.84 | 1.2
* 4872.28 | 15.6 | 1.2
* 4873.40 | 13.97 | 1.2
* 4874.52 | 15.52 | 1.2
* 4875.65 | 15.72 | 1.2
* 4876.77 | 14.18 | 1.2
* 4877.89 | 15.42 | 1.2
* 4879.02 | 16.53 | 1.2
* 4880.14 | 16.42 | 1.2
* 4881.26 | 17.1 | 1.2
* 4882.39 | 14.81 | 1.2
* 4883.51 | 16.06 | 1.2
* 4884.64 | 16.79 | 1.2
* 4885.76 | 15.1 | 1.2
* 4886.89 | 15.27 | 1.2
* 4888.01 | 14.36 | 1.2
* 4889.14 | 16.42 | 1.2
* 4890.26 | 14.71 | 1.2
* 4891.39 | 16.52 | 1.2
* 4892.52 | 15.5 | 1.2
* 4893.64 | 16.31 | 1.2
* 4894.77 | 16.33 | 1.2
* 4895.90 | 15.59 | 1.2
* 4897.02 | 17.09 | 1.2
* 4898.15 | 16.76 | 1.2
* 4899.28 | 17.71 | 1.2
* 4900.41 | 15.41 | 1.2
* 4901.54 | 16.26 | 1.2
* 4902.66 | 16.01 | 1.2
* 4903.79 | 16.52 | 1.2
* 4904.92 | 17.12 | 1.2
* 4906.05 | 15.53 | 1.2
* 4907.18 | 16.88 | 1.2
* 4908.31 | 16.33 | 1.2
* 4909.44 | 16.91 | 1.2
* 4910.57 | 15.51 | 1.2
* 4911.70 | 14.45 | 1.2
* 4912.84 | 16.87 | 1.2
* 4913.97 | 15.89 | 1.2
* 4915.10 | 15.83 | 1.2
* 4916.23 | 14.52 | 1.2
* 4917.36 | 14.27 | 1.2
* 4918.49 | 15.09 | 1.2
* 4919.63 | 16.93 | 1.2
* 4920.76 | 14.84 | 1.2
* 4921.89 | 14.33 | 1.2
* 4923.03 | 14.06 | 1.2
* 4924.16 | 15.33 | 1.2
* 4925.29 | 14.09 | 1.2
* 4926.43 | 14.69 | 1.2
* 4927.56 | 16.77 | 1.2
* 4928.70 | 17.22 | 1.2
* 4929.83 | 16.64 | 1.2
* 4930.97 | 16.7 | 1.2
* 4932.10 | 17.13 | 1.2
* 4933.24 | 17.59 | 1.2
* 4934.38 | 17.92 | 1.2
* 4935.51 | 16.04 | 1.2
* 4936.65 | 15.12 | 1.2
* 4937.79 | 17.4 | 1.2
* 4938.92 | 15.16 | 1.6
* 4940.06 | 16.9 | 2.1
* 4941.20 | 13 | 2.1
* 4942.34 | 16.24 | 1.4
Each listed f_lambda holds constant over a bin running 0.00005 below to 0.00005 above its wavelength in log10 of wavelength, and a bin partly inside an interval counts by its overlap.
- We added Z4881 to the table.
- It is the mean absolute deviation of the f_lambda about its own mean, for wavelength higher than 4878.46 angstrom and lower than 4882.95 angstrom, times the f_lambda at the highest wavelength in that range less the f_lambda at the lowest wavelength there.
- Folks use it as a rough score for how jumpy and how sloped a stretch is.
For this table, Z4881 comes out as -1.2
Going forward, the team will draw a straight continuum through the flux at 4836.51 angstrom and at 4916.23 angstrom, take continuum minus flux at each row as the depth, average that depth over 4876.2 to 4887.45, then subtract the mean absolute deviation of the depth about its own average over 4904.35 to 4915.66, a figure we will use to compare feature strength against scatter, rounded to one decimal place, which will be -1.3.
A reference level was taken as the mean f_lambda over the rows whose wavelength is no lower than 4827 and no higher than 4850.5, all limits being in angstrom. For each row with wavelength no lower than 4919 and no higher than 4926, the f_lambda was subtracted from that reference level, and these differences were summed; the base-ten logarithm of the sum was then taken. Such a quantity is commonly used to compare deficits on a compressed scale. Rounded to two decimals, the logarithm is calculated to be 0.76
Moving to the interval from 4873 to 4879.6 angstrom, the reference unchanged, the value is 0.60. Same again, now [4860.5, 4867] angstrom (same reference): 1.24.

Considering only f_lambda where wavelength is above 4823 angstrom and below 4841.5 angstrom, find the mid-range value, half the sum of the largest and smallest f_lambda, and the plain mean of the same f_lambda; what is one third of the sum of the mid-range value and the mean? 10.7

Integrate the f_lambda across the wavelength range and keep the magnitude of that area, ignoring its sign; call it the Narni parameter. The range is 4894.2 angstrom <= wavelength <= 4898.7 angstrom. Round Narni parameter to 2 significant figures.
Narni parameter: 74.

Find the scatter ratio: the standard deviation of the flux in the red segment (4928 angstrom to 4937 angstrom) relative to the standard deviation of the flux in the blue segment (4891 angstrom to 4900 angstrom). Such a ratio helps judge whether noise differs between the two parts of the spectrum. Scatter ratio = 1.2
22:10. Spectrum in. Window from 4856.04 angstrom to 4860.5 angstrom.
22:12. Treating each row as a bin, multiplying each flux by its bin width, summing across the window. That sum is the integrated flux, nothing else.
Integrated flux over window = 62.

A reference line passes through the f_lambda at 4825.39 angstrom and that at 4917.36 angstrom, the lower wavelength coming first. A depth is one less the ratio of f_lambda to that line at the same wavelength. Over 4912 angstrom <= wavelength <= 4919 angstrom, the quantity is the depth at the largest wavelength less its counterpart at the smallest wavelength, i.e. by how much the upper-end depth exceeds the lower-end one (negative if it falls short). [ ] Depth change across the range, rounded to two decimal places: 0.12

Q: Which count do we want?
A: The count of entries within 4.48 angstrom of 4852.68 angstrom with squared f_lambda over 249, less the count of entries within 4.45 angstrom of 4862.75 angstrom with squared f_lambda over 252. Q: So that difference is 4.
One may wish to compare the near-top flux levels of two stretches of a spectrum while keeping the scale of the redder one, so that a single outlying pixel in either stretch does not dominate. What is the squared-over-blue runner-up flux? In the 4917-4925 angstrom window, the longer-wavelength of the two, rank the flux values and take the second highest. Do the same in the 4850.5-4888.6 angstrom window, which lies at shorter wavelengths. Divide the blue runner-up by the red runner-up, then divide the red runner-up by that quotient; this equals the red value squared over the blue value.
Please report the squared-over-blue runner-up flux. 14.0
